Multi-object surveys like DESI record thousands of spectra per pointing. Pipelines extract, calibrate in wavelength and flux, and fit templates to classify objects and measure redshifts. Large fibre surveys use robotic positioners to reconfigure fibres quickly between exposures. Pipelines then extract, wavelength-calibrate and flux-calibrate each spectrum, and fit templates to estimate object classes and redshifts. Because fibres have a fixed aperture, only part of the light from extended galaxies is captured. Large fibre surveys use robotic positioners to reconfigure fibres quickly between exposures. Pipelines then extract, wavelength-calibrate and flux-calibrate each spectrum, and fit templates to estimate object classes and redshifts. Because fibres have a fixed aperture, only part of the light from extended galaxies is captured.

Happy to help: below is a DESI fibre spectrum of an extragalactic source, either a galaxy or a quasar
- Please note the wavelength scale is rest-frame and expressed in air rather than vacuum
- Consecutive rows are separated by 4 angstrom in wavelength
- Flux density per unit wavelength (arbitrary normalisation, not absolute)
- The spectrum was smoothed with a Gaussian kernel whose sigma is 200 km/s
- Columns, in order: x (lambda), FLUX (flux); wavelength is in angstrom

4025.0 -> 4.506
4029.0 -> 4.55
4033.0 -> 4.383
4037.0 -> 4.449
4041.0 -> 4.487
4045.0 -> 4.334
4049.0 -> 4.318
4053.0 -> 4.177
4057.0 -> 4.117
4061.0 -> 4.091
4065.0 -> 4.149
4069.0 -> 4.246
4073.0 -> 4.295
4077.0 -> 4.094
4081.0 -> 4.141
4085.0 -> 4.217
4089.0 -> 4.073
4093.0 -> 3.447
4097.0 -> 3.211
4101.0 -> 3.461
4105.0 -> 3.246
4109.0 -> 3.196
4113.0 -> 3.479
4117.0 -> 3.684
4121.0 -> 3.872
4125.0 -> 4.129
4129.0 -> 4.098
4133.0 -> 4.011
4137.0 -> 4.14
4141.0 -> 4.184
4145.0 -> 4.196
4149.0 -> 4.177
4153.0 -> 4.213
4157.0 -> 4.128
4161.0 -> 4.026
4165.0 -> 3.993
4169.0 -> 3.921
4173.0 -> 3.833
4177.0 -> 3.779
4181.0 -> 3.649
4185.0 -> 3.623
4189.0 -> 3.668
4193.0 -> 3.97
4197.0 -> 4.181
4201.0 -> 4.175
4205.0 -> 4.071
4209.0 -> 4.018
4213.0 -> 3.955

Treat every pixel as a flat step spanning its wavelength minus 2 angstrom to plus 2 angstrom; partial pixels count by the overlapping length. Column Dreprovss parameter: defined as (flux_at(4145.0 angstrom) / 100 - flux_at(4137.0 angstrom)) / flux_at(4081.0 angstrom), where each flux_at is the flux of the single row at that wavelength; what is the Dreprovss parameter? -0.99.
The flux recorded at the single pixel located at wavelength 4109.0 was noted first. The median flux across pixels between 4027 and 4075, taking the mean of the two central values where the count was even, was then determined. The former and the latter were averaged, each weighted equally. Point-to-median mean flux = 3.75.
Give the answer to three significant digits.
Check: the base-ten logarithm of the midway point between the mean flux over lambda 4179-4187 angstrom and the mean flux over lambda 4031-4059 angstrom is 0.600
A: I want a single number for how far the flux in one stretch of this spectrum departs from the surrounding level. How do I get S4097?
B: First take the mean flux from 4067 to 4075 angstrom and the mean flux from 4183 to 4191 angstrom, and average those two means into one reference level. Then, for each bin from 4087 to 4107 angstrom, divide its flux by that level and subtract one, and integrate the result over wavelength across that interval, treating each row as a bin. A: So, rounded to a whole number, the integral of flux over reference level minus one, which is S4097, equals -2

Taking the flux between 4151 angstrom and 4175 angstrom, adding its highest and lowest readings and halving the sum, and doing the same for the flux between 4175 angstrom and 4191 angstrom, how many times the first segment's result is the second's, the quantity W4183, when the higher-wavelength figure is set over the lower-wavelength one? 0.92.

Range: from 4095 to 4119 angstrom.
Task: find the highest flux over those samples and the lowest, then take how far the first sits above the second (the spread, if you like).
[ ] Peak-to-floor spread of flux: 0.49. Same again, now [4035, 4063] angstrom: 0.40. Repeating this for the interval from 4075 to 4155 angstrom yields 1.02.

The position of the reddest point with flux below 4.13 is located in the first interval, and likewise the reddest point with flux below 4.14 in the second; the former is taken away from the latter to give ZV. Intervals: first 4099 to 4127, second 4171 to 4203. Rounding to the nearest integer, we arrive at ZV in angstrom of 68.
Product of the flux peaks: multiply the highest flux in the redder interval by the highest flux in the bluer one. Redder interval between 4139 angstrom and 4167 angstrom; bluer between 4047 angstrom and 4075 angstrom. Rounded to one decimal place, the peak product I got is 18.2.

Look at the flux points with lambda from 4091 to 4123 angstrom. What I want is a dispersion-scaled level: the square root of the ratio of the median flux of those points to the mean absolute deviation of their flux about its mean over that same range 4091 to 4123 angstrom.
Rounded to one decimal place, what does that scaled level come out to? 4.4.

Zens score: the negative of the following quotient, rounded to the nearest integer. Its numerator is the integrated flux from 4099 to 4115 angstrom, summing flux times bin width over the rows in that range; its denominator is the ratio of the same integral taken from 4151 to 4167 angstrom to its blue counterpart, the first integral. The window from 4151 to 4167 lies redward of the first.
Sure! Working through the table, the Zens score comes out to -44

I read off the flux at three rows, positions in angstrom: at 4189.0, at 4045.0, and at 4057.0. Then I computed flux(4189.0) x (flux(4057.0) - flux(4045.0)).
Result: -0.80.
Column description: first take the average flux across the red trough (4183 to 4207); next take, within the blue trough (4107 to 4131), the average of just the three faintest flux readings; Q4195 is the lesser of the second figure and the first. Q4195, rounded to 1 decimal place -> 3.5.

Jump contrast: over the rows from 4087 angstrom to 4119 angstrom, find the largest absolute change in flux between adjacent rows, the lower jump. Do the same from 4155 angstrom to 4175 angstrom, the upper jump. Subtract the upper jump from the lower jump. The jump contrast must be 0.52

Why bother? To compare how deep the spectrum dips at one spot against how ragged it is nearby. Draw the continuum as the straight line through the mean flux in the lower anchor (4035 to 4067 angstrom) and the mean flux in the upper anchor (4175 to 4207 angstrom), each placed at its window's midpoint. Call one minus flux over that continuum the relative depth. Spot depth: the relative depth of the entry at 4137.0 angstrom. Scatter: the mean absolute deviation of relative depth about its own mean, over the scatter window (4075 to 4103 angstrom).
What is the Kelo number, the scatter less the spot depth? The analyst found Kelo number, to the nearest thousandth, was 0.111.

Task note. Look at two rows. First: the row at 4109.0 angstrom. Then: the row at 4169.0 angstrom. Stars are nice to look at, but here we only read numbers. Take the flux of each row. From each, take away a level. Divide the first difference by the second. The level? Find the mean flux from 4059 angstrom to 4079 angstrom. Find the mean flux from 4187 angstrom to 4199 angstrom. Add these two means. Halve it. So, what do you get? 6.3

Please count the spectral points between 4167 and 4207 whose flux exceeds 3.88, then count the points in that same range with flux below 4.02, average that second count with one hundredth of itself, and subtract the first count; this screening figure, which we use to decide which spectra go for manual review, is -1.5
